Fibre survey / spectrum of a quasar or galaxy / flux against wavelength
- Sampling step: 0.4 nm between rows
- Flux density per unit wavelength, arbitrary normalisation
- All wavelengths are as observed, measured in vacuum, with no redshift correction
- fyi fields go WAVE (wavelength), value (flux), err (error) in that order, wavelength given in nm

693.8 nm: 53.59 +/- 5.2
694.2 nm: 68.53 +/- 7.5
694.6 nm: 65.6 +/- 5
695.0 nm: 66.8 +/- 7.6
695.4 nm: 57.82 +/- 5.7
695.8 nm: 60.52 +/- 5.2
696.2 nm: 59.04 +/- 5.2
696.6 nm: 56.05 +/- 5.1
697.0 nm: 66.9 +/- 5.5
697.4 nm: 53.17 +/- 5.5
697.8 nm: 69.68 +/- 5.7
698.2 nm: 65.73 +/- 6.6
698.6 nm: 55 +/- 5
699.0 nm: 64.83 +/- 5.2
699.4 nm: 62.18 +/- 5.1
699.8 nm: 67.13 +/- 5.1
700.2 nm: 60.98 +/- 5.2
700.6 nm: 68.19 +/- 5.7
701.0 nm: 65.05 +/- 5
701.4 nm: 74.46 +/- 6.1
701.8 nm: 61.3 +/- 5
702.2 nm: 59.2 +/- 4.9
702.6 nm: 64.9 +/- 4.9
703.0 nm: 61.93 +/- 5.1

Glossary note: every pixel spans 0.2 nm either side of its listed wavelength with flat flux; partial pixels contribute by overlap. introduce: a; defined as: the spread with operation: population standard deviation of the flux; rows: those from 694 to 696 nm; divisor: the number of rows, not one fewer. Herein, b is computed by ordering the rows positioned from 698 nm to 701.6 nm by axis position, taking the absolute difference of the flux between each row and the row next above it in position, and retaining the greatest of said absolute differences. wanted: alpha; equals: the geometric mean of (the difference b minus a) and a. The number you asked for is 5.2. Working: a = 4.0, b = 10.7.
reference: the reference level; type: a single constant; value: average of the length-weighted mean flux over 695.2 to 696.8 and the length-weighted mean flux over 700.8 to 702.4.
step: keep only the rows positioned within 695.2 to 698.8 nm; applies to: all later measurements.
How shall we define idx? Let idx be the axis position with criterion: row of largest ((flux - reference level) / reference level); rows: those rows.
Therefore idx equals 697.8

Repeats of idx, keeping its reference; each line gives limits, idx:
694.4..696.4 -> 695.0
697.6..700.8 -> 697.8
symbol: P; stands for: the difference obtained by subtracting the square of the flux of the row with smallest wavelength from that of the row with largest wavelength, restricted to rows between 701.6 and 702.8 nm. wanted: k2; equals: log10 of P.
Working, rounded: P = 454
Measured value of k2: 2.66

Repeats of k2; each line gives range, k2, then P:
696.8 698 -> 2.58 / 380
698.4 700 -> 3.17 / 1481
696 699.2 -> 2.86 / 717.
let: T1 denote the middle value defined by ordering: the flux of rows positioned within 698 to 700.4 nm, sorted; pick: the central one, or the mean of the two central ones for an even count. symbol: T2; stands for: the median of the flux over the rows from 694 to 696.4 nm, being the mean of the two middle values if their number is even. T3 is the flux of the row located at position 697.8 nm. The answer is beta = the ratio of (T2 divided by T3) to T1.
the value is 0.0143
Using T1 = 63.5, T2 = 63.1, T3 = 69.68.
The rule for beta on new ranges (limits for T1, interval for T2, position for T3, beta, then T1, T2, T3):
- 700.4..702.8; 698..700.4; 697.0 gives 0.0146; 65.0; 63.5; 66.9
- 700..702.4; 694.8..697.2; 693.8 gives 0.0177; 63.2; 59.8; 53.59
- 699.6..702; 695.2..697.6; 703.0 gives 0.0143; 66.1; 58.4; 61.93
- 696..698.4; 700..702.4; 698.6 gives 0.0184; 62.4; 63.2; 55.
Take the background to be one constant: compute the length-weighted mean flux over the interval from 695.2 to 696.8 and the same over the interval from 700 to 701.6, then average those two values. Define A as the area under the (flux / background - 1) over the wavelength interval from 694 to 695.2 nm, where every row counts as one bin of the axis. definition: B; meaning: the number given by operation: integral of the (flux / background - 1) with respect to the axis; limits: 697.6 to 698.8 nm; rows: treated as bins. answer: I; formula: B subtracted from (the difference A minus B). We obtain 0.05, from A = 0.08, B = 0.01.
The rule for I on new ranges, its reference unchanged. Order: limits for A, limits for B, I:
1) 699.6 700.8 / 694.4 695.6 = 0.03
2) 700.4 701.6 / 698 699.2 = 0.16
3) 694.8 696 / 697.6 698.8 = -0.05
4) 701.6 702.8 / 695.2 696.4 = 0.12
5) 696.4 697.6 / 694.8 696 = -0.04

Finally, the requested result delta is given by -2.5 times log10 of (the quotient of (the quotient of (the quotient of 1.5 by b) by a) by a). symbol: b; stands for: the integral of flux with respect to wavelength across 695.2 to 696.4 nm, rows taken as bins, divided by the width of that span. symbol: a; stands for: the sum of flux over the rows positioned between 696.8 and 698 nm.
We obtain 15.38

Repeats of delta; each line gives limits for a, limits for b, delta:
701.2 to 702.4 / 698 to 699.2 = 15.49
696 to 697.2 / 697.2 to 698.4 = 15.36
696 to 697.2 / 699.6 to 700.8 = 15.40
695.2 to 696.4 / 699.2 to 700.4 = 15.31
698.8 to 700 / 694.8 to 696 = 15.48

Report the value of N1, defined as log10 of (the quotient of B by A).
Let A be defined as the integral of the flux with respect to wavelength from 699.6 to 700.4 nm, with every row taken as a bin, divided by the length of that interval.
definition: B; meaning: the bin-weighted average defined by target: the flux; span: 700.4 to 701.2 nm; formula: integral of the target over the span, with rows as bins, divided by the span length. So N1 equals 0.017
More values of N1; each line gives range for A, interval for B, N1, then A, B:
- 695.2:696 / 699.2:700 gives 0.039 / 59.2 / 65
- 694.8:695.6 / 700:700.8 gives 0.016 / 62.3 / 65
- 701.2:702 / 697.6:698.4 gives -0.001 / 67.9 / 68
